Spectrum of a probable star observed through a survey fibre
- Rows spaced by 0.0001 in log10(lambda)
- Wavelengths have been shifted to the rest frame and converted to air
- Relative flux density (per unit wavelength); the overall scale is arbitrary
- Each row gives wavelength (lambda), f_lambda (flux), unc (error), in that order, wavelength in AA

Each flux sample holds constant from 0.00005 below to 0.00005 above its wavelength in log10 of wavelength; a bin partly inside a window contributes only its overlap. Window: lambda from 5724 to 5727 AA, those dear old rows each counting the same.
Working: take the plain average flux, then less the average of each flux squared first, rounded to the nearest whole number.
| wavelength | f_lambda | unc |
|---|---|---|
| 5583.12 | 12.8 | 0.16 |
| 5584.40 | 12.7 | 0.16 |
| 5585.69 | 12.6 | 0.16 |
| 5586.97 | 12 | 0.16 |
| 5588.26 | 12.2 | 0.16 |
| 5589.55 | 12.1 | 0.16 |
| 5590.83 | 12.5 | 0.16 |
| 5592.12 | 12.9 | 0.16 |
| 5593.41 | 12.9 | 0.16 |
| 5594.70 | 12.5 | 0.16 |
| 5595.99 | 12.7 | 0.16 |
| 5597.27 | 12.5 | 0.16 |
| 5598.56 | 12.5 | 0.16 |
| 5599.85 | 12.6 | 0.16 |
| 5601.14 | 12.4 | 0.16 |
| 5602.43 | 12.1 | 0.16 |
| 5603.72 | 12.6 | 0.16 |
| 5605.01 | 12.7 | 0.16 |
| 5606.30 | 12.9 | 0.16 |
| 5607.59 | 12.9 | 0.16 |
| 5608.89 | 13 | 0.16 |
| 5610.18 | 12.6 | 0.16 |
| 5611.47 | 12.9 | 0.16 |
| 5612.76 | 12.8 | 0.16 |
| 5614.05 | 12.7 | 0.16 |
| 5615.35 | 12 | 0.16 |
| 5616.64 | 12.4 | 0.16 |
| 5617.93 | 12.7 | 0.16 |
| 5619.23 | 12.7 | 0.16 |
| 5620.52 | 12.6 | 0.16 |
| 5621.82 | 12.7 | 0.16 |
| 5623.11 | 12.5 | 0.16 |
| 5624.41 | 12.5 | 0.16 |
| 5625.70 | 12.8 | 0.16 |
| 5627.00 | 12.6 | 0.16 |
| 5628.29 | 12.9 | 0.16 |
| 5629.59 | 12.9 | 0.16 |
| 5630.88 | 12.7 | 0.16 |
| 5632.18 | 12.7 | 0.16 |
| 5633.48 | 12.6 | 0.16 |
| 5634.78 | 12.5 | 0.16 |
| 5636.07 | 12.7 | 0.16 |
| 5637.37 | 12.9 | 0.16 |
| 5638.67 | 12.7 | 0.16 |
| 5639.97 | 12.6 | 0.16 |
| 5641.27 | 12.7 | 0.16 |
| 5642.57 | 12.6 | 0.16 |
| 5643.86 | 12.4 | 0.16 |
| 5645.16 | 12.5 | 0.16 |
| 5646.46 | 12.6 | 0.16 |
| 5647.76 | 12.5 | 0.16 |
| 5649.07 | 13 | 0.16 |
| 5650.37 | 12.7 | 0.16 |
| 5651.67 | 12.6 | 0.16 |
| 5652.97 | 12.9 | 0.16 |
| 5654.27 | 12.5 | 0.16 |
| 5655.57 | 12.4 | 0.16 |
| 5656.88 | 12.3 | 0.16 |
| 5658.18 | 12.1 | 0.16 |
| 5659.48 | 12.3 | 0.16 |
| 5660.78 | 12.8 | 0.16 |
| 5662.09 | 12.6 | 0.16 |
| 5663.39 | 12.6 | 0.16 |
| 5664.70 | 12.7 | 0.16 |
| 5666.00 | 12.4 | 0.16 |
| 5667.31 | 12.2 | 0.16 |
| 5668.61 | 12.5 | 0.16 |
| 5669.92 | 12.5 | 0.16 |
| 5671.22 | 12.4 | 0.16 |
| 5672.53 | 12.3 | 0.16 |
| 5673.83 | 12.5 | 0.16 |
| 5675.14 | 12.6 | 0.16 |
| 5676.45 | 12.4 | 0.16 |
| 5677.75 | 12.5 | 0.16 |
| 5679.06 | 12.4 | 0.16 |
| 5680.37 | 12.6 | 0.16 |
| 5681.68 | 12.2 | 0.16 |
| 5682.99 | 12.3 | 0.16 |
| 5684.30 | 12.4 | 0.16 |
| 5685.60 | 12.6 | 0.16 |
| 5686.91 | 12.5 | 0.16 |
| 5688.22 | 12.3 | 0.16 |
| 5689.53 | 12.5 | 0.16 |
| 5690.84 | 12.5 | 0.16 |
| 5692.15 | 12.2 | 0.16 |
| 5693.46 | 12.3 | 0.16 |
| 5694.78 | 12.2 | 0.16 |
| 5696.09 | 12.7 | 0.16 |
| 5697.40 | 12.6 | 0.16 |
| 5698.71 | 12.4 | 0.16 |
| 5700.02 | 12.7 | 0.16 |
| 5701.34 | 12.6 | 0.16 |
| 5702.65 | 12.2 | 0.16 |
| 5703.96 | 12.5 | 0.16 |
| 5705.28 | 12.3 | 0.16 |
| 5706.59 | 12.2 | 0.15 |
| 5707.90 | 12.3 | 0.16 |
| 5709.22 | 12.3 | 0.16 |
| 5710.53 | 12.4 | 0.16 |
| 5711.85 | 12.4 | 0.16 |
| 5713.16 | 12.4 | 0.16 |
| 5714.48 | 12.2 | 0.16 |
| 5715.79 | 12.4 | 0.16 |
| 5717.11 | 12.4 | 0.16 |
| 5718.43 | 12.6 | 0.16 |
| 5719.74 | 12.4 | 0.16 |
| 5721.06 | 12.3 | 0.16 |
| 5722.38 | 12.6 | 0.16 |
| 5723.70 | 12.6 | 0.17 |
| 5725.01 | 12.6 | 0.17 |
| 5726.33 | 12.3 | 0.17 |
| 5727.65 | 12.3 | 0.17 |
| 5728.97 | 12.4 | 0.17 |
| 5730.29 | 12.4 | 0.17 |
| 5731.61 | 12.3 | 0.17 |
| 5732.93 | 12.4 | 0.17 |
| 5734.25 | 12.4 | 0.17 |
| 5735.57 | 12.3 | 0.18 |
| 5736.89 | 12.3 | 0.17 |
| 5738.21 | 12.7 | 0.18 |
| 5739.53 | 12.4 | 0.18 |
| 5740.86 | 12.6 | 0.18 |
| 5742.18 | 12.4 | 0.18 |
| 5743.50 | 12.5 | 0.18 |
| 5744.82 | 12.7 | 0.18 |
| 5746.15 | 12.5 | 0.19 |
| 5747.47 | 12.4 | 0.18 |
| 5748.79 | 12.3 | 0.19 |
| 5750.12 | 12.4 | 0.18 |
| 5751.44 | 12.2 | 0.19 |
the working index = -143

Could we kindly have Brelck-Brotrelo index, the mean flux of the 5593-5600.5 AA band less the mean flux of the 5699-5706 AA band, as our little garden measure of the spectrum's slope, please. 0.16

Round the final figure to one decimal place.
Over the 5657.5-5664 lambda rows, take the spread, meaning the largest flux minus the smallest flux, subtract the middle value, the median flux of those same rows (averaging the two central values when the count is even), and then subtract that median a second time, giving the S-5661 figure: -24.5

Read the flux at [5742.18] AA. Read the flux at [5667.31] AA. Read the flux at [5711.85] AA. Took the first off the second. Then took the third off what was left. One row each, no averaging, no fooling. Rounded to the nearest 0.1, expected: -12.6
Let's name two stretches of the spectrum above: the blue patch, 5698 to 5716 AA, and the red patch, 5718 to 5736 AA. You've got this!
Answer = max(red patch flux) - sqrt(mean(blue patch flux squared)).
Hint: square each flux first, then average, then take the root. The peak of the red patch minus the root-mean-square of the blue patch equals 0.22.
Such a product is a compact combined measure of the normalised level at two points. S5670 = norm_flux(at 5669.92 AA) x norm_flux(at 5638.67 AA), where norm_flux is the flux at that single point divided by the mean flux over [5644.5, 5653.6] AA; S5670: 0.99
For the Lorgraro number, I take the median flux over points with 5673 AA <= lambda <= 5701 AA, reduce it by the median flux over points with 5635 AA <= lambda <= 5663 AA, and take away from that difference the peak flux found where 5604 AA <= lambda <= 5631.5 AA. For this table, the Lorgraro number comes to -13.1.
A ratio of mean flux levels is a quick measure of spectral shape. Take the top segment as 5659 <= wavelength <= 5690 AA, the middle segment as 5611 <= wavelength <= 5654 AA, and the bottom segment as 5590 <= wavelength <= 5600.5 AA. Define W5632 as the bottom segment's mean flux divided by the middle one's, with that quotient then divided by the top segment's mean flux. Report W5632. 0.0801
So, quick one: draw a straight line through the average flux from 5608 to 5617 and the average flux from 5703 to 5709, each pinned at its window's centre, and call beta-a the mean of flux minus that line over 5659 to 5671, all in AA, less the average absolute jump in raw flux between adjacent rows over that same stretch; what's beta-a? -0.15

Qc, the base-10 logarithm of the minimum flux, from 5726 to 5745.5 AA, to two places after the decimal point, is 1.09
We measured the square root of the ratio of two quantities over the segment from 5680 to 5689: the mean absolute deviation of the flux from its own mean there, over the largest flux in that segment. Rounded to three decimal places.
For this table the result 0.102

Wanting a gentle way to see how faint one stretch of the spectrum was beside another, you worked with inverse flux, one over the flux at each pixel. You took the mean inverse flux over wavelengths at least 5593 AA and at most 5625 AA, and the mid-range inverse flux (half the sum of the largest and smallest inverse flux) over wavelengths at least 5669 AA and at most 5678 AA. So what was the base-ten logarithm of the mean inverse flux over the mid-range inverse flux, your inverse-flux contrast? -0.0057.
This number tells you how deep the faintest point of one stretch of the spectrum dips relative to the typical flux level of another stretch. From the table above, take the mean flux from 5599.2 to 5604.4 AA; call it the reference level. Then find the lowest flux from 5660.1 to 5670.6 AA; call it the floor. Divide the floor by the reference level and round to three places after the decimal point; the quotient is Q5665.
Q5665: 0.982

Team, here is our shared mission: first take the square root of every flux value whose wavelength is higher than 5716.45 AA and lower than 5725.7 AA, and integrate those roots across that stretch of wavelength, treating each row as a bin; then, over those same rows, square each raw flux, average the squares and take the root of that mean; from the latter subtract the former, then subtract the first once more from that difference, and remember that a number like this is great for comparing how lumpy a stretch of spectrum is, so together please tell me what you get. -53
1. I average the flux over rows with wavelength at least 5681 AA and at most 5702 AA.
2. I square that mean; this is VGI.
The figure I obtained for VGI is 155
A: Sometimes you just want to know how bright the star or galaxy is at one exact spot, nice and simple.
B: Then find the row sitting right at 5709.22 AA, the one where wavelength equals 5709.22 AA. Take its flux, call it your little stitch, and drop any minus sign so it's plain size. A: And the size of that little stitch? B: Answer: 12.3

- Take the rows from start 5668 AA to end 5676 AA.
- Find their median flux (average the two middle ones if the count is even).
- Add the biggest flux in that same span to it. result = 25.1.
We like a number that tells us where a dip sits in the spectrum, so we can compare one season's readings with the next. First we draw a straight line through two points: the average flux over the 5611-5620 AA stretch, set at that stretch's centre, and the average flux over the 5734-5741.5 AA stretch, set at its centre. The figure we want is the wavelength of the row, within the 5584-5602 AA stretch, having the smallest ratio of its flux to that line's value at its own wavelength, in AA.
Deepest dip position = 5586.97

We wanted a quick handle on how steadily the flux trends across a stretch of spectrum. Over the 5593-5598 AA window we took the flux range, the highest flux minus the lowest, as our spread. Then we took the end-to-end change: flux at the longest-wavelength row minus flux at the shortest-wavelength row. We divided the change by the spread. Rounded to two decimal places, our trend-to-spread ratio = -1.00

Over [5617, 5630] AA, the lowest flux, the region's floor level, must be 12.5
